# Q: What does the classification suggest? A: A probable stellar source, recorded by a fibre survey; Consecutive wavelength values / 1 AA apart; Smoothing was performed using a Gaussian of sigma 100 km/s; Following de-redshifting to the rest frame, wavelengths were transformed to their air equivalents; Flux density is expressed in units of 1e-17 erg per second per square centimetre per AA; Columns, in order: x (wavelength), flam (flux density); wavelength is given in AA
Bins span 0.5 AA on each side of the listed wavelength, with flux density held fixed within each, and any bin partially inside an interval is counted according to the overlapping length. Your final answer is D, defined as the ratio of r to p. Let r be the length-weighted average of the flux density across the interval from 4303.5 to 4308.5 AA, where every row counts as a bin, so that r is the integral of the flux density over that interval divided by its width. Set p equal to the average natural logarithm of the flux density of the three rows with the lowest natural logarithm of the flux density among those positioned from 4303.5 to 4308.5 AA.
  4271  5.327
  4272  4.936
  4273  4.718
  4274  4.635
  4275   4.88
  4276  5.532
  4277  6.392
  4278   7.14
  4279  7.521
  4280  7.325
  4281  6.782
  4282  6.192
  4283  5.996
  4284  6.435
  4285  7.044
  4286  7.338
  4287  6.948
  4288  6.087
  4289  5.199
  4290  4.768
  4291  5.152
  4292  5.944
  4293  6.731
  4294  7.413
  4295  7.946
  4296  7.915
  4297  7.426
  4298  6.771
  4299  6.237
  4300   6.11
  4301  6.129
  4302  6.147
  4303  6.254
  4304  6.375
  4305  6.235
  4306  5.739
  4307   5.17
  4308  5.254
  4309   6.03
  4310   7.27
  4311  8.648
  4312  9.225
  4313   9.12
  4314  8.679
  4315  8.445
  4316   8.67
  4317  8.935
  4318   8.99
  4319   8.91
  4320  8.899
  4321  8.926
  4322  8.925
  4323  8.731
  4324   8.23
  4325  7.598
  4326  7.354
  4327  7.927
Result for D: 3.42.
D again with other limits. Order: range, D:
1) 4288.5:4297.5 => 4.02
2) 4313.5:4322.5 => 4.10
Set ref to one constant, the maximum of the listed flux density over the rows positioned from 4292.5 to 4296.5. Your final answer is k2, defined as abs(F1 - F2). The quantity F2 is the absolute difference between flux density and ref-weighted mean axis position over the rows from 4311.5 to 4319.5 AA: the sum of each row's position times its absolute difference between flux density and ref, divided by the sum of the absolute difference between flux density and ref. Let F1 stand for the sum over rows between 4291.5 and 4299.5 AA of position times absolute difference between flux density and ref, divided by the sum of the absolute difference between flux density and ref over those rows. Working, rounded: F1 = 4295.3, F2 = 4315.4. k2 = 20.0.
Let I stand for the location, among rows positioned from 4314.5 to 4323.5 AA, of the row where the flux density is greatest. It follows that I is 4318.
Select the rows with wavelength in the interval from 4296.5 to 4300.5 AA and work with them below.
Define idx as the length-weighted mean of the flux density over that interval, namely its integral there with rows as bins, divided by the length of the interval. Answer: 6.6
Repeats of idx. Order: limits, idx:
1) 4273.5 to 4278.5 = 5.7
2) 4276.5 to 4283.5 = 6.8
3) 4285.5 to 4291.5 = 5.9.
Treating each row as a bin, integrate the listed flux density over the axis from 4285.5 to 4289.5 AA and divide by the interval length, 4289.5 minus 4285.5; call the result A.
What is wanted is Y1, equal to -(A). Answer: -6.39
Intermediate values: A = 6.4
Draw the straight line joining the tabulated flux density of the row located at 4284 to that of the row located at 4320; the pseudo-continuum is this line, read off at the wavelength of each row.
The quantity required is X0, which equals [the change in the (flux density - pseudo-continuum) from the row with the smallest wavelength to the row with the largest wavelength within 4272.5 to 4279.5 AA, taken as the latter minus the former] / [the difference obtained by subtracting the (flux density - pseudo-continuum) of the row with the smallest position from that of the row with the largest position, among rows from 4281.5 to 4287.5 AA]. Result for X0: 6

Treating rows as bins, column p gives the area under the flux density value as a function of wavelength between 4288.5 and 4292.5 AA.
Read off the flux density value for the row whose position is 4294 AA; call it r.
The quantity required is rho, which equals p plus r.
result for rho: 28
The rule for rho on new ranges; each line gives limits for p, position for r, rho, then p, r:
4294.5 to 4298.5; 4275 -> 35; 30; 4.88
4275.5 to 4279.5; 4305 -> 33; 27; 6.235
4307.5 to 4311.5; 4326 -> 35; 27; 7.354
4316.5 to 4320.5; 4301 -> 42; 36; 6.129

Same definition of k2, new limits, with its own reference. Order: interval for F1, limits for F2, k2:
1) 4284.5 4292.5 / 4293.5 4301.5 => 9.7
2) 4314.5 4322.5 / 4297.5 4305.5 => 17.2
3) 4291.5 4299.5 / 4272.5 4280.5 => 20.1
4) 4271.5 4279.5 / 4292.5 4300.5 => 23.0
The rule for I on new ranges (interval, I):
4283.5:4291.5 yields 4286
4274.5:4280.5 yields 4279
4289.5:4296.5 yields 4295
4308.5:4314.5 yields 4312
